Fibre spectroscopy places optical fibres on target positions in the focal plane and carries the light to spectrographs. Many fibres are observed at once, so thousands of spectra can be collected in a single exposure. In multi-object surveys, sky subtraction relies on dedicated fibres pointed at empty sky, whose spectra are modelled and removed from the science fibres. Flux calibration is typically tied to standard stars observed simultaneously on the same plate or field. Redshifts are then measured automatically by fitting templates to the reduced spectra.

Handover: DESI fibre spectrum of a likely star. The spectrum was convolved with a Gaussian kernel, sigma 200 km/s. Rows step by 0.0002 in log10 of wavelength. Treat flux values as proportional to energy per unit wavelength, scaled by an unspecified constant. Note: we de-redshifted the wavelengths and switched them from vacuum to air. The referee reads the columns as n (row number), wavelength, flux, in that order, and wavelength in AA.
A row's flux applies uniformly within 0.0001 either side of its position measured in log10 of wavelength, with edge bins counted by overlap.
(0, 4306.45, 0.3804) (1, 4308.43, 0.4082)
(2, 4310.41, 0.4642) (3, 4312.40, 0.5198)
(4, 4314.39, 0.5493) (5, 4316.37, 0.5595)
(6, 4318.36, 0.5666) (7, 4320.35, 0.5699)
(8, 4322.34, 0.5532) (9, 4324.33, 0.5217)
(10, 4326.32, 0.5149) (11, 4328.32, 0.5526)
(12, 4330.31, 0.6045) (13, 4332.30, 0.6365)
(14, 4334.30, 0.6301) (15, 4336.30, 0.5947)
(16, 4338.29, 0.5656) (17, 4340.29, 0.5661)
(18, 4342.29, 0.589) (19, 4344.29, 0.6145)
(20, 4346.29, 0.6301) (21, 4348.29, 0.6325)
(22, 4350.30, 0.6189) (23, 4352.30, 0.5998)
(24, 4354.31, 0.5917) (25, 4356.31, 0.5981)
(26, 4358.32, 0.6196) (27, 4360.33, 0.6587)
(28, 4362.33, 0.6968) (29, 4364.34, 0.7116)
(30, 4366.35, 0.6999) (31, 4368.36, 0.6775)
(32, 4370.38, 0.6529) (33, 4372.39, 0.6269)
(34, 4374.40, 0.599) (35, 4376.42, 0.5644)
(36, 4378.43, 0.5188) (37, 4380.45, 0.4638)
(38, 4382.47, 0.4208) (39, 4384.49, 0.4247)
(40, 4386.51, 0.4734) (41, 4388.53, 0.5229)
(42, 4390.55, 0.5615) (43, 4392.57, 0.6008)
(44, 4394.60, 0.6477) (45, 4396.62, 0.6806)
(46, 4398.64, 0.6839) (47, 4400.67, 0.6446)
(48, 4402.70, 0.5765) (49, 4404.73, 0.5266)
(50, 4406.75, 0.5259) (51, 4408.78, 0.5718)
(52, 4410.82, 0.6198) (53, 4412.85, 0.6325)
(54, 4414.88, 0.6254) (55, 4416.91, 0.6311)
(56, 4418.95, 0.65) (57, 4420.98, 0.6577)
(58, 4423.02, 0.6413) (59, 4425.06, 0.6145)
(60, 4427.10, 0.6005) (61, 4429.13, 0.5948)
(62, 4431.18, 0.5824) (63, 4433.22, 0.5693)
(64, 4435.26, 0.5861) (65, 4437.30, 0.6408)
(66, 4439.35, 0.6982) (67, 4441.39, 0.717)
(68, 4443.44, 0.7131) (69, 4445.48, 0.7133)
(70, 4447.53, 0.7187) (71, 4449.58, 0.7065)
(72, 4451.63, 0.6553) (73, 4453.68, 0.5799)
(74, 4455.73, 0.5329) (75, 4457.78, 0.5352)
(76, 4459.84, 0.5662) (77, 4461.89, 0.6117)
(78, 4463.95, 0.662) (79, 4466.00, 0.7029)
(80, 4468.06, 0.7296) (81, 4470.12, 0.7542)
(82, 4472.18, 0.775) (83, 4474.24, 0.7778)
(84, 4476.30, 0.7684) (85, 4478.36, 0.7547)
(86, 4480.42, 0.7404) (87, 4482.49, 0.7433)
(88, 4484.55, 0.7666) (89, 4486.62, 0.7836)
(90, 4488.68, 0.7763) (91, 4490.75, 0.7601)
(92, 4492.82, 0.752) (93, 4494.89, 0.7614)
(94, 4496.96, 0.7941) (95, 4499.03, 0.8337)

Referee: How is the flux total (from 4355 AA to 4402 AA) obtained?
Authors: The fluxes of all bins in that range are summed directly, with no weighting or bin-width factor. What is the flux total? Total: 13.75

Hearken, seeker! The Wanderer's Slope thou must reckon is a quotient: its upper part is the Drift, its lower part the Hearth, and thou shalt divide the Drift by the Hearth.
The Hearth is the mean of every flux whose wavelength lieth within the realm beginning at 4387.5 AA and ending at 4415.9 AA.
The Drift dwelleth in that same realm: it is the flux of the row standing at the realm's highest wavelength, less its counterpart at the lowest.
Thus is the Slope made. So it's 0.17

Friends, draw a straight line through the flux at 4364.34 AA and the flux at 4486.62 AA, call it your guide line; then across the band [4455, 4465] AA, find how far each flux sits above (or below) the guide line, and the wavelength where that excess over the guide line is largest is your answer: 4463.95 AA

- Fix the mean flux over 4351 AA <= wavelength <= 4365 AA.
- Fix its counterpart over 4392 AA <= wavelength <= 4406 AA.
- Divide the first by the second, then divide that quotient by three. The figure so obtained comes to 0.342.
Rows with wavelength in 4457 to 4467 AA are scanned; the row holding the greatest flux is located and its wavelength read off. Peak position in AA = 4466.00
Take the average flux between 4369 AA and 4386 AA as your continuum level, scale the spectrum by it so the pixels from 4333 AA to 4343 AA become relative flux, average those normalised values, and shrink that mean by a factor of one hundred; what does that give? 0.0110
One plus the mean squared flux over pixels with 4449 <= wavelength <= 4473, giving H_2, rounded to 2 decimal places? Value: 1.43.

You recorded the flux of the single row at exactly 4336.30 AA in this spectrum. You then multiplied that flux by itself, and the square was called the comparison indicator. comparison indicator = 0.35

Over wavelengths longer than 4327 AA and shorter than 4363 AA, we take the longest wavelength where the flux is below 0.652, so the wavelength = 4358.32 AA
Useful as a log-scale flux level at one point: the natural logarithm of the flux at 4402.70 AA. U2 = -0.55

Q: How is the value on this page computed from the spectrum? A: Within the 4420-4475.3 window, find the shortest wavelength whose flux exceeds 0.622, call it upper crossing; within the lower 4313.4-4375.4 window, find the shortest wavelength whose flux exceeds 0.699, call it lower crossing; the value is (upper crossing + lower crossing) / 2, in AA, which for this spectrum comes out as 4392.7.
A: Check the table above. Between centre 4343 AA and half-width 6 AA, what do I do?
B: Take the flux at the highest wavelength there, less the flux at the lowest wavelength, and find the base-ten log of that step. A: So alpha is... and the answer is -1.2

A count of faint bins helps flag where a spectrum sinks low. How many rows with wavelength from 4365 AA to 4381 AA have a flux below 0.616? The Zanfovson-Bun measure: 4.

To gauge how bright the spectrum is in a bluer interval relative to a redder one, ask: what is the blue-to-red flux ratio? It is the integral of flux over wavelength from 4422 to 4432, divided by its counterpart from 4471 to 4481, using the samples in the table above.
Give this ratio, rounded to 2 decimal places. 0.79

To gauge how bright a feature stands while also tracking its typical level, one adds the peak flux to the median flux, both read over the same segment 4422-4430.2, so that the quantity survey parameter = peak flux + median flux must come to 1.25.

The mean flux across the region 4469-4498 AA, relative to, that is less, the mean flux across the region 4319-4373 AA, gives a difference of 0.15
